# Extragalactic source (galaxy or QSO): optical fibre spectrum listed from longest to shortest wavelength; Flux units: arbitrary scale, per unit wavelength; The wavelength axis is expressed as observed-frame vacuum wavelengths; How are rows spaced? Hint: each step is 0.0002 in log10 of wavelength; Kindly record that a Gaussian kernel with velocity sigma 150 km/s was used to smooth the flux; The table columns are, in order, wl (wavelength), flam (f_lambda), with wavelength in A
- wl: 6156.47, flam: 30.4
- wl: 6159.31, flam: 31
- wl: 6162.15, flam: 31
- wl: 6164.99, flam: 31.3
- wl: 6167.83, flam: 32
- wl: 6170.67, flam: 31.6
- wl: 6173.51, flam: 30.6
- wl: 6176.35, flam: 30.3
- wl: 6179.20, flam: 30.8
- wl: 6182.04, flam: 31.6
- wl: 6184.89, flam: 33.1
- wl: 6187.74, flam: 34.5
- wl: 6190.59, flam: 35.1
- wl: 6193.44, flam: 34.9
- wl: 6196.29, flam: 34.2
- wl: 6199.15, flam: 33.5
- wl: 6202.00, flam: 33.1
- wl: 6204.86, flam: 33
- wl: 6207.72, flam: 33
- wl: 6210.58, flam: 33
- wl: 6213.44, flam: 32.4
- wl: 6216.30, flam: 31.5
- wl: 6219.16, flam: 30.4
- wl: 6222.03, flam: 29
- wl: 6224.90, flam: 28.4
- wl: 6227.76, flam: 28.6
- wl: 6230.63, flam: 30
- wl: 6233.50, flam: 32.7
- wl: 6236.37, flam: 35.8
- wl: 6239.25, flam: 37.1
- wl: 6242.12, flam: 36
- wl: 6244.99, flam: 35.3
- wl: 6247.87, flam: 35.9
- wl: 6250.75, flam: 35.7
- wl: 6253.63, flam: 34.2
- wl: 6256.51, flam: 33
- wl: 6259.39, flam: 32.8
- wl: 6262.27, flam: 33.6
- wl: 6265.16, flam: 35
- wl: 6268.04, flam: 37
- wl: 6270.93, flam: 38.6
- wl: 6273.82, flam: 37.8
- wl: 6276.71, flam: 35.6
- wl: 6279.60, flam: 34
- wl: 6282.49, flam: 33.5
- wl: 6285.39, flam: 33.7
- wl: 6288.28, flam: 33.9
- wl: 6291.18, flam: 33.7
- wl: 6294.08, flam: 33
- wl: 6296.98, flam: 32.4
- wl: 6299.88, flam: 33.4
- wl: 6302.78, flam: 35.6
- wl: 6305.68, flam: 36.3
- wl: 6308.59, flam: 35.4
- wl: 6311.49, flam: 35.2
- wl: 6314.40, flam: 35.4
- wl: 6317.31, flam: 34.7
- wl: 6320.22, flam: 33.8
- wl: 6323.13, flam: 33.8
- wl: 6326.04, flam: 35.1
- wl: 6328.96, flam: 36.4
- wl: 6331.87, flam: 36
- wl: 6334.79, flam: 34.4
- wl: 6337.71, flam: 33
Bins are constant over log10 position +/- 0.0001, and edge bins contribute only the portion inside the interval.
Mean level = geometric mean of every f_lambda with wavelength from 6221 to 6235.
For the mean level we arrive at 30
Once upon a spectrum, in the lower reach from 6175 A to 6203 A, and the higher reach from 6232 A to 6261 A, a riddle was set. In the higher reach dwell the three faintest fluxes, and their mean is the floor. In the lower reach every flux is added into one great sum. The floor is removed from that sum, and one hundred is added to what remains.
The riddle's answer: 398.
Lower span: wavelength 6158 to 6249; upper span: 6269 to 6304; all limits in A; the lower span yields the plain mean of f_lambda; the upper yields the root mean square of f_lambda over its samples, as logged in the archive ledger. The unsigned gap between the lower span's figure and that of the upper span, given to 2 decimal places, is 2.13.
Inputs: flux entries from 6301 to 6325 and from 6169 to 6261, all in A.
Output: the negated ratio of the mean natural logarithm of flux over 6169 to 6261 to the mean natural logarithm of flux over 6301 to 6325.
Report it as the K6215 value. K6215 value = -0.981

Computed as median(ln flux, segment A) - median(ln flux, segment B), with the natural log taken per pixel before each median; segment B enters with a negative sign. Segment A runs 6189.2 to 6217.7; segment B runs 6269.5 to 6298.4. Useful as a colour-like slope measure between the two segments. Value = -0.02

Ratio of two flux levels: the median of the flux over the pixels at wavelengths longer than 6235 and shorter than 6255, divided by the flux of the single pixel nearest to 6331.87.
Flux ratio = 0.99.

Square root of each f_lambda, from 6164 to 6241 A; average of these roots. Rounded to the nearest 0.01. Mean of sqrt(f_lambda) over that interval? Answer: 5.68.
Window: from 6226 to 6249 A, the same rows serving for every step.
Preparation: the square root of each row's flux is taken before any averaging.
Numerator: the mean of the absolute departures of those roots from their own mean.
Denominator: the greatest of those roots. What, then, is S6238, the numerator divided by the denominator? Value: 0.037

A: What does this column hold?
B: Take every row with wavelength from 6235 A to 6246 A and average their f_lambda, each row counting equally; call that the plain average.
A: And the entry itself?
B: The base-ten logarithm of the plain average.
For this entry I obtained 1.56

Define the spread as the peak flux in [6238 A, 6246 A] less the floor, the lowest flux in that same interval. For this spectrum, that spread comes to 1.80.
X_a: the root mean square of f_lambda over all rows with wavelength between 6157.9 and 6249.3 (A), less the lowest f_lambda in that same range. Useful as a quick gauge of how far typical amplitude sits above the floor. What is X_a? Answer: 4.2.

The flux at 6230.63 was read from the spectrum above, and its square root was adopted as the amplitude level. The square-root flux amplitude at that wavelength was 5.5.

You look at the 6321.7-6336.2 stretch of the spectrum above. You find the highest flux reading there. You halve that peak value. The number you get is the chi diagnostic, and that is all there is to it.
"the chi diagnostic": 18.2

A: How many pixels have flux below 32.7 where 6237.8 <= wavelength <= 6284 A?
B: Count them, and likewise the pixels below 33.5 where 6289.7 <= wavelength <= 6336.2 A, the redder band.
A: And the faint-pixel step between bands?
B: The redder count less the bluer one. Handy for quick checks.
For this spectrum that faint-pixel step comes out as 3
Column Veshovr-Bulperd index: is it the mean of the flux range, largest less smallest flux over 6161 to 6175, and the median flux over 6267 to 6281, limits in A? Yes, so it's 19.2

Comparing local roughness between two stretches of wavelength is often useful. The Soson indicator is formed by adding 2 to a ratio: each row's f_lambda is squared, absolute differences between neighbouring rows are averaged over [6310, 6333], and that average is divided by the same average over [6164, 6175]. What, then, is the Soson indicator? 3.09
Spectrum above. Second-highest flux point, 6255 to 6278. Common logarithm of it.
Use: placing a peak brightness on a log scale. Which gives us 1.58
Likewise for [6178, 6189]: 1.52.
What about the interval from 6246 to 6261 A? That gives 1.55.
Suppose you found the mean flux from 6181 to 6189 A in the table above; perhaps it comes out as 33.1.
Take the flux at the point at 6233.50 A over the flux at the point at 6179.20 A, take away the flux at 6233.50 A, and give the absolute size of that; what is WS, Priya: 31.6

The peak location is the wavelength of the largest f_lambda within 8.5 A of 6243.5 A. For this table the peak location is 6239.25 A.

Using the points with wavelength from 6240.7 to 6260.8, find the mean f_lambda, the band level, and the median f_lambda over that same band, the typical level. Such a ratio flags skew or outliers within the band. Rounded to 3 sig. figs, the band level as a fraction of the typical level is 0.983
